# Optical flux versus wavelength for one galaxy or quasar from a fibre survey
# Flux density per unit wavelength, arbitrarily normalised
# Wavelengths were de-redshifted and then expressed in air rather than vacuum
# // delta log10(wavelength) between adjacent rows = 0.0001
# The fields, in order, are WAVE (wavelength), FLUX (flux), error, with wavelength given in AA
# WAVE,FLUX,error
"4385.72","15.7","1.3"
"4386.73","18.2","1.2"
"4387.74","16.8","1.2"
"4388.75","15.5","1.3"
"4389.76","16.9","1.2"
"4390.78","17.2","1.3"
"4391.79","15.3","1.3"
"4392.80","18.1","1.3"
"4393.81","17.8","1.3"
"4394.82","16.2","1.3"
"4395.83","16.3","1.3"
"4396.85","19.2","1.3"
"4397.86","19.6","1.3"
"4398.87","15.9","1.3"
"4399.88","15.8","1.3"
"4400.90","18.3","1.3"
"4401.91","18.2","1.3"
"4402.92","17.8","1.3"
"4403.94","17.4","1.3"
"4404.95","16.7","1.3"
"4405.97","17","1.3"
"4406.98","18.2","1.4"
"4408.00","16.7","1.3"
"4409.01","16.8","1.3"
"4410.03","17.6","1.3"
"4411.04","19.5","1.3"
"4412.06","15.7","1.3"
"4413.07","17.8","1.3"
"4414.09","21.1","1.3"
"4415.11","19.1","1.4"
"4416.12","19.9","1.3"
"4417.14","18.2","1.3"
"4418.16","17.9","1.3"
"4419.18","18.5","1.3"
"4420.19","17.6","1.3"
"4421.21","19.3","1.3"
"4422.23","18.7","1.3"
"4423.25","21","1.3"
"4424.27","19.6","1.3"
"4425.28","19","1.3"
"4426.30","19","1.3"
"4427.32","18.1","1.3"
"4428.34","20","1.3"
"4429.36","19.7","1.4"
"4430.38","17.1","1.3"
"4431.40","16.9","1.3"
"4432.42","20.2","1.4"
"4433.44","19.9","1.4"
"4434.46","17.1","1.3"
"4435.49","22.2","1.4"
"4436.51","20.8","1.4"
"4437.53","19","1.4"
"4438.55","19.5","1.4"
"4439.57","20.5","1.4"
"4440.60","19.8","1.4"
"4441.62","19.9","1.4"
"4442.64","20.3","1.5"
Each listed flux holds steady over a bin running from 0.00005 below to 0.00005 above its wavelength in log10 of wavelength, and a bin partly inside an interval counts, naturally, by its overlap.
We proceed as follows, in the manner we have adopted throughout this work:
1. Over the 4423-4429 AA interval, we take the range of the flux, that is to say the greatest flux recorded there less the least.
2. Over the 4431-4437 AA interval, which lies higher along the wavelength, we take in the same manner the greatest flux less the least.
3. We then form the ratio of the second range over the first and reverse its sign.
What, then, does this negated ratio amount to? -1.8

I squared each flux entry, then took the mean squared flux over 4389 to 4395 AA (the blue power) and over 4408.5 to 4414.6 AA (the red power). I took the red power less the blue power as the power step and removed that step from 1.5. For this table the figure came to -42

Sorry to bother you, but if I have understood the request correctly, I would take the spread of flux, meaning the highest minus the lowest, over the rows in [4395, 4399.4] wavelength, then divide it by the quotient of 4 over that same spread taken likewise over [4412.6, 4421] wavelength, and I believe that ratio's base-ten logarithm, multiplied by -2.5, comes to -1.3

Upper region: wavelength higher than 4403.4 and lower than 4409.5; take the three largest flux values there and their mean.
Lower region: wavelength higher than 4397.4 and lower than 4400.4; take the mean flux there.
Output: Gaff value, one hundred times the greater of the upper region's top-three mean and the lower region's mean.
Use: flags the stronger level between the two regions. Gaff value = 1753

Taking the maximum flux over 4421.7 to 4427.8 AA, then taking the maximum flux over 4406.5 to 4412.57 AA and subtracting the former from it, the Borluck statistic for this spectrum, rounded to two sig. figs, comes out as -1.5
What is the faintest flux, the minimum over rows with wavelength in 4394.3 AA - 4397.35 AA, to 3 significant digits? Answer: 16.2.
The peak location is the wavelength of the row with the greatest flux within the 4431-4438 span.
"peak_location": 4435.49 AA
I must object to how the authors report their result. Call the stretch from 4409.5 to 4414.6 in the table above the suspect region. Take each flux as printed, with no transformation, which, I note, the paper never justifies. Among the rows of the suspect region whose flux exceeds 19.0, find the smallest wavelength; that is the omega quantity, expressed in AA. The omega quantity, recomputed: 4411.04 AA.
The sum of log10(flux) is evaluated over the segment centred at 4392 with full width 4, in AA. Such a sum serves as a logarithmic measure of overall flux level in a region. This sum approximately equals 4.9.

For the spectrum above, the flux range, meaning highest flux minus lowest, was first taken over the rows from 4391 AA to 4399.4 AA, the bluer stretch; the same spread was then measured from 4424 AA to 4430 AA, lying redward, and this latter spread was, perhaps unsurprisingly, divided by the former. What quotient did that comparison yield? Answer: 0.44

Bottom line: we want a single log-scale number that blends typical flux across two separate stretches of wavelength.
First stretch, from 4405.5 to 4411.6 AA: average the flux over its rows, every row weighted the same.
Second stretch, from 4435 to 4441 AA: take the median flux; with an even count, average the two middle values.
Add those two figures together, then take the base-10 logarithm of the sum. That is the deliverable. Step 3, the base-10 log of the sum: 1.58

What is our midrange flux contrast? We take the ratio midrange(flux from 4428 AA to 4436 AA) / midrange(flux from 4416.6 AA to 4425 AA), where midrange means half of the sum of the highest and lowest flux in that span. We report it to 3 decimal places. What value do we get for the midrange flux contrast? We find 1.013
